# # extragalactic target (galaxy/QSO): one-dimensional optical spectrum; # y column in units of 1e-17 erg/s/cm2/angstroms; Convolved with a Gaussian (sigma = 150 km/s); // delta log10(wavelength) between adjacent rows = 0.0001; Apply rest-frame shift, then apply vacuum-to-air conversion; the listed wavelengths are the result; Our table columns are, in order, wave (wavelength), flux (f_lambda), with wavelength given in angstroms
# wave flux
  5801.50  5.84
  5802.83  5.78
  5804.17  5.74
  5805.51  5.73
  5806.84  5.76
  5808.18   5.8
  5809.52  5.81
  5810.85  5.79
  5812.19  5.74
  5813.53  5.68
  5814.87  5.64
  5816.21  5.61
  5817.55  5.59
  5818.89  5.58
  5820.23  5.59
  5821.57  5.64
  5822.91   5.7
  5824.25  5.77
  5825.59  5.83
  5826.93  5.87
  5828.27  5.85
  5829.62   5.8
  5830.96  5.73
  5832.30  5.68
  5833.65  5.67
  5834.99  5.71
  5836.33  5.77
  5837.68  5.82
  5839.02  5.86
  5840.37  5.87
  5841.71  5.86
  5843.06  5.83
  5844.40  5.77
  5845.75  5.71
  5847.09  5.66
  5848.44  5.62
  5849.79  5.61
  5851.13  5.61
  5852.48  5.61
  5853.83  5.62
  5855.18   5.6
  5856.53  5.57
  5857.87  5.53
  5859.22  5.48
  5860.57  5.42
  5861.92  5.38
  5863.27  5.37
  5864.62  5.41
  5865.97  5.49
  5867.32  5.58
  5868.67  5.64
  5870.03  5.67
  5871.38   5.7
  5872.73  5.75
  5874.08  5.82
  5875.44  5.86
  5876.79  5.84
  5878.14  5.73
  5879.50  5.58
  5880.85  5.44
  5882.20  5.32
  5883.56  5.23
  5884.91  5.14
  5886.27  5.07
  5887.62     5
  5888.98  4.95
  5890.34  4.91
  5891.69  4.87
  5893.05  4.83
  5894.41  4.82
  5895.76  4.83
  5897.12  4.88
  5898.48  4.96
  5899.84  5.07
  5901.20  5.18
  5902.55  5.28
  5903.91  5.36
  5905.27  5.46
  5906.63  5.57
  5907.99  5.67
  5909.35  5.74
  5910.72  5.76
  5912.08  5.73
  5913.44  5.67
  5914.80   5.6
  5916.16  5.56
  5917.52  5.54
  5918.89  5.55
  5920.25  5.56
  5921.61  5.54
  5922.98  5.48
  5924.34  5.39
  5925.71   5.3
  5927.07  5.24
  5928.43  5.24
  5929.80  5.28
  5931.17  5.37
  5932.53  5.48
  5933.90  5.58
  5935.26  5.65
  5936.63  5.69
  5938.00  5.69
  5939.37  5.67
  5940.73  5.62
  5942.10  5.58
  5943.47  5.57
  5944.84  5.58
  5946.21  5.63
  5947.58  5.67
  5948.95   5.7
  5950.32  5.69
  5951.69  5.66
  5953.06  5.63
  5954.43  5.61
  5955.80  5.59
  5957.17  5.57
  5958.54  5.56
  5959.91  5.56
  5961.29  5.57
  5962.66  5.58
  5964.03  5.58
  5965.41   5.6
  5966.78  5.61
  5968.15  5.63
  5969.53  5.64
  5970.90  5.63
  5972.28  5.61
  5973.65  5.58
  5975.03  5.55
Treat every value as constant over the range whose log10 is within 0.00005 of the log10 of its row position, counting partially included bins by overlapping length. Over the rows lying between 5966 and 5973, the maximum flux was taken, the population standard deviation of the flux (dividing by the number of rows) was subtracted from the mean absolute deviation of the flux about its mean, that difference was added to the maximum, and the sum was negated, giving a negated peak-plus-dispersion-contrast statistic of -5.64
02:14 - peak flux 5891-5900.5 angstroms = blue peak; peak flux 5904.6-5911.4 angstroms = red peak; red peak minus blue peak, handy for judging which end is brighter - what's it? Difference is 0.69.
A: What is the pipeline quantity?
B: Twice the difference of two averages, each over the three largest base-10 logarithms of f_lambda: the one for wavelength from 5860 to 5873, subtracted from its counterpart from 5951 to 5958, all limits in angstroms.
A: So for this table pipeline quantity -0.011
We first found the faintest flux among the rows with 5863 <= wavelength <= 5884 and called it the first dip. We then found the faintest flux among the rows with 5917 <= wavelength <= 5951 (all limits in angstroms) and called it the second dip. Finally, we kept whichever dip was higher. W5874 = 5.24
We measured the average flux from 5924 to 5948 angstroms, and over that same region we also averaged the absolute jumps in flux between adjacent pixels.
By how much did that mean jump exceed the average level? -5.46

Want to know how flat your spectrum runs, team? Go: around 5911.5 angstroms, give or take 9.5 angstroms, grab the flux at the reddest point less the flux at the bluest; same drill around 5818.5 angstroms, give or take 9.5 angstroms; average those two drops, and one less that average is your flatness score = 0.83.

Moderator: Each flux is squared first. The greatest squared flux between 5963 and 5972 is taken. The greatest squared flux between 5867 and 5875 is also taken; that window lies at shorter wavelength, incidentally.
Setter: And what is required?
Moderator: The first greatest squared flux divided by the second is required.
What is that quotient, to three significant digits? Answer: 0.939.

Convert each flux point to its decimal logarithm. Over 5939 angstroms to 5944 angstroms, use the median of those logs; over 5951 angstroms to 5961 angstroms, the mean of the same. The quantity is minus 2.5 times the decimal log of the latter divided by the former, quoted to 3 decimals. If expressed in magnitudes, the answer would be 0.000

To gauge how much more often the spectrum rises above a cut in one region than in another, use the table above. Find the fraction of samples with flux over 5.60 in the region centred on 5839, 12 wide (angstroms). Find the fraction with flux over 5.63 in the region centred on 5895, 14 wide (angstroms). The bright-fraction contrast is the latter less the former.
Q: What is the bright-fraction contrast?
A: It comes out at -1.0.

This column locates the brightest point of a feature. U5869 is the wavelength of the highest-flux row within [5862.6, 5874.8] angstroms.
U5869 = 5874.08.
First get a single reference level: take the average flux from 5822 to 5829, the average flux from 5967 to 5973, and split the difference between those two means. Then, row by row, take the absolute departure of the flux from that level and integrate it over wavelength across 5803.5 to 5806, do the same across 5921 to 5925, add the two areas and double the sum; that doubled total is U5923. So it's 2.1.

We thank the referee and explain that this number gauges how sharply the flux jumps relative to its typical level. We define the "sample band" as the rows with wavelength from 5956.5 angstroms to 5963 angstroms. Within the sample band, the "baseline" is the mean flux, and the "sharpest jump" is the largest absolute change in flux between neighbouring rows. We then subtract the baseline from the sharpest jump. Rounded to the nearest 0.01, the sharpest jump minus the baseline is -5.56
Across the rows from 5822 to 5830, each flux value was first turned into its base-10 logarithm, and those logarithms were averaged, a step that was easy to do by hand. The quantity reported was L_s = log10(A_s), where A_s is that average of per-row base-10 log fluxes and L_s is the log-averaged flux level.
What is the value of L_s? -0.117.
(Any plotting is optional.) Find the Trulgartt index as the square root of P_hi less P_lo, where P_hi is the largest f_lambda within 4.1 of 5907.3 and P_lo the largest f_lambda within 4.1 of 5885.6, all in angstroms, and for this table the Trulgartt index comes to 0.7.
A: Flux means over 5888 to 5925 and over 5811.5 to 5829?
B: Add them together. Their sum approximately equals 11.0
